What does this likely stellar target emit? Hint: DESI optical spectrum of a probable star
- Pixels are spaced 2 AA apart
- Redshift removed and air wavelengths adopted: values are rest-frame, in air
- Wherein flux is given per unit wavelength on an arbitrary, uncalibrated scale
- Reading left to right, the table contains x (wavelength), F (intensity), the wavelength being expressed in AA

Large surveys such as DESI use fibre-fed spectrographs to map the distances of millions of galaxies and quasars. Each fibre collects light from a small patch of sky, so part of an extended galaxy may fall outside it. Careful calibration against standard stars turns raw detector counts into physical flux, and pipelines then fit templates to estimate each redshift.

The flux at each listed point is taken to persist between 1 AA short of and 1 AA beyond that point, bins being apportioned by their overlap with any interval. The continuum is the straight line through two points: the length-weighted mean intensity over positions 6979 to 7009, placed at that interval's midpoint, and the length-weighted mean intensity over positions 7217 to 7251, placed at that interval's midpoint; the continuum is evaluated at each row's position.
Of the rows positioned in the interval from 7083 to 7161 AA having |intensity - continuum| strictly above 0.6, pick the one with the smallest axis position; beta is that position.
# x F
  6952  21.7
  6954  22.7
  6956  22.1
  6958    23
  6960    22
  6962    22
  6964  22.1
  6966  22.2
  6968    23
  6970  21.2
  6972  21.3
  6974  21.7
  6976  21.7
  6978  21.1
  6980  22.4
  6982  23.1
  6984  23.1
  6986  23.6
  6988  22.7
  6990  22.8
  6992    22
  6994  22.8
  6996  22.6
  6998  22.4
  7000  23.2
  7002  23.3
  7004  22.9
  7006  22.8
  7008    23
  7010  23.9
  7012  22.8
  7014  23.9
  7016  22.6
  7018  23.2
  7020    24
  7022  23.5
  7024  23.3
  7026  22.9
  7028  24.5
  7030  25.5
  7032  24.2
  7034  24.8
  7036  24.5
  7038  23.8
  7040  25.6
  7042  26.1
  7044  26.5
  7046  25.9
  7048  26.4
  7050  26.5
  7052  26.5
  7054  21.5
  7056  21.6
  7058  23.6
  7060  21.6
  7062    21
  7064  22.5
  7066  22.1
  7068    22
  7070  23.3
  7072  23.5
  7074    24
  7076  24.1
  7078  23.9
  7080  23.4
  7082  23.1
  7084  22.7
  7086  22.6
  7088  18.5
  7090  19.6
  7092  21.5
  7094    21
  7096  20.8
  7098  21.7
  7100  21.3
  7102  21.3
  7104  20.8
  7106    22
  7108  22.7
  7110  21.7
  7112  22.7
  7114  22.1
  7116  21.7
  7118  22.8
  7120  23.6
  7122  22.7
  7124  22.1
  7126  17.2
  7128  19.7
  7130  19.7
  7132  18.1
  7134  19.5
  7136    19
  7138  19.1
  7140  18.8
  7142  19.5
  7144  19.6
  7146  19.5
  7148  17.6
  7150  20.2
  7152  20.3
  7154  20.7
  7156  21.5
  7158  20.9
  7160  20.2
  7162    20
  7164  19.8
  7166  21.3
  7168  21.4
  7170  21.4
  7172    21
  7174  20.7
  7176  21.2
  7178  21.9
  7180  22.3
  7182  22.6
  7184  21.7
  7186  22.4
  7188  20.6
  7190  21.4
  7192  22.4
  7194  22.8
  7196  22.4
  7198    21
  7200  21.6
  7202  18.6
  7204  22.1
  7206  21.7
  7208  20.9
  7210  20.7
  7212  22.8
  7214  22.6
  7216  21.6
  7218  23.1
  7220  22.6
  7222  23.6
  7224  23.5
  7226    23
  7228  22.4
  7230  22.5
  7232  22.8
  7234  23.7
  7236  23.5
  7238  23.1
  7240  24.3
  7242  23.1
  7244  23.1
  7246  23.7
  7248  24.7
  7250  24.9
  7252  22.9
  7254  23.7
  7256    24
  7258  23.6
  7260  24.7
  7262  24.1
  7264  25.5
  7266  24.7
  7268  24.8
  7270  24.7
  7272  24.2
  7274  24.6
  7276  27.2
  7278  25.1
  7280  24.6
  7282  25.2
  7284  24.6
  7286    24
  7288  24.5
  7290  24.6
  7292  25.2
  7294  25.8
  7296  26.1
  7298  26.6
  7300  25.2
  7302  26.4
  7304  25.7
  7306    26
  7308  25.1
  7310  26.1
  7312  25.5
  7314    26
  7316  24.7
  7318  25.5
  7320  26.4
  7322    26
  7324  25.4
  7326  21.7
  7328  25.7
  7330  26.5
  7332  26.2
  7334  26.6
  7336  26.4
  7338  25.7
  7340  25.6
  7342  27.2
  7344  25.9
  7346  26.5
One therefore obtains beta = 7088 AA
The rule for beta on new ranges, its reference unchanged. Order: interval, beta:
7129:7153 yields 7130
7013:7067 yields 7014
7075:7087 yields 7076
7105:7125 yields 7106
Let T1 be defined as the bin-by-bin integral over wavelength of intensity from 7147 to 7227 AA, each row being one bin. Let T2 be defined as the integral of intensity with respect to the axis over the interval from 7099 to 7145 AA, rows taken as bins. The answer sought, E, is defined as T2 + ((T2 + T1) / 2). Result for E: 2291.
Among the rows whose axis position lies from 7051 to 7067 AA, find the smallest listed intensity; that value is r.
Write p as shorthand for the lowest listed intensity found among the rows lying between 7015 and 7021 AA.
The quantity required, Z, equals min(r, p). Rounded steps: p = 22.6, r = 21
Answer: 21.0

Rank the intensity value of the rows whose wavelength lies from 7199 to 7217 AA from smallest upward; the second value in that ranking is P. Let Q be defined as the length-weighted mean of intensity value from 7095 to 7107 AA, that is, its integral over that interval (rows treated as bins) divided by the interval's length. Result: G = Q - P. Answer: 0.6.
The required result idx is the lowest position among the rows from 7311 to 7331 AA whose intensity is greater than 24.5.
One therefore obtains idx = 7312 AA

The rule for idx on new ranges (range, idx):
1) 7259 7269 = 7260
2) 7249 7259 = 7250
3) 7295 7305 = 7296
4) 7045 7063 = 7046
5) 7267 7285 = 7268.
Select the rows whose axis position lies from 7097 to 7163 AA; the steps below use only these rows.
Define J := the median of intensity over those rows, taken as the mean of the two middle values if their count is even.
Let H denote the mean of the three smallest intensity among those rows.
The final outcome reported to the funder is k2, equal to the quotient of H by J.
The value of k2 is 0.852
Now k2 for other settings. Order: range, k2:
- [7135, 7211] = 0.875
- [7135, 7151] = 0.957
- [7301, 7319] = 0.977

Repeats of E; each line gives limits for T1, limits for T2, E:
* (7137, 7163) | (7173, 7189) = 778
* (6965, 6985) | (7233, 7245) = 643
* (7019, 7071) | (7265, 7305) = 2135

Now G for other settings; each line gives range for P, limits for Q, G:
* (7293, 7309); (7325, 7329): -1.5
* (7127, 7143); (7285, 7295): 6.0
